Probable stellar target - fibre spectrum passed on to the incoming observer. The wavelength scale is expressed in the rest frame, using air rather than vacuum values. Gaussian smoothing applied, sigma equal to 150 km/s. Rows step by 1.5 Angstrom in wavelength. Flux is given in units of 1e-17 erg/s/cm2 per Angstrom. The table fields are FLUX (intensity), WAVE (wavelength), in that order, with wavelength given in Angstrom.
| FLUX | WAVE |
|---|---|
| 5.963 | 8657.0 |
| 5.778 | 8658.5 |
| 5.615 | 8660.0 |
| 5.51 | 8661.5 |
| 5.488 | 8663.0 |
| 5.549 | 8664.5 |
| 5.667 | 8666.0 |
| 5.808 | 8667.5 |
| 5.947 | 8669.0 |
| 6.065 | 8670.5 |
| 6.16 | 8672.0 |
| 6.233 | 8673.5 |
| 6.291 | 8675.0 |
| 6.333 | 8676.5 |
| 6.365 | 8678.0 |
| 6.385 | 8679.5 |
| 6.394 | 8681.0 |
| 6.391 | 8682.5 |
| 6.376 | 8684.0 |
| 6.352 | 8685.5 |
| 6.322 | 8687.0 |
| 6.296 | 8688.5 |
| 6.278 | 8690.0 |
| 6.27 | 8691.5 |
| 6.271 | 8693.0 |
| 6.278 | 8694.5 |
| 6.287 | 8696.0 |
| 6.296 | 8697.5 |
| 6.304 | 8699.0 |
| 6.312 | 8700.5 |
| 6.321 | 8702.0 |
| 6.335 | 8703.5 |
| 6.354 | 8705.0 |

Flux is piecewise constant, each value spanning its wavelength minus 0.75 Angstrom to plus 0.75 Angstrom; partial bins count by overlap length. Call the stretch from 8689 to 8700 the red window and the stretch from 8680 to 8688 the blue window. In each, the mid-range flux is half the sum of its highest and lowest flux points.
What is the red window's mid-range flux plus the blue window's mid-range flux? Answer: 12.6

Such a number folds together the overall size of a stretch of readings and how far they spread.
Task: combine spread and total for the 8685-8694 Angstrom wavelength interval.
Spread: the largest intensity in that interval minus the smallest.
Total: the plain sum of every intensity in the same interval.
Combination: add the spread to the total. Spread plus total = 37.9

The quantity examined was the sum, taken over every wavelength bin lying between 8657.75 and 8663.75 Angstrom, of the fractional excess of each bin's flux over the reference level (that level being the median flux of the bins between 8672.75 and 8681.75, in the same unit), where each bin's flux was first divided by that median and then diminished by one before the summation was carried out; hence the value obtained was -0.47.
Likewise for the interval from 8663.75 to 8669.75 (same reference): -0.38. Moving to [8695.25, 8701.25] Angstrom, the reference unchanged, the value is -0.03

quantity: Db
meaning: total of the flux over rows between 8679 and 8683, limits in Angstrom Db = 19.2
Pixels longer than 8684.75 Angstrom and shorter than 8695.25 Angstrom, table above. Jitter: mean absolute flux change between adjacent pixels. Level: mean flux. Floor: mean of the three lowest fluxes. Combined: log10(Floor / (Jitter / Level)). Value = 3.4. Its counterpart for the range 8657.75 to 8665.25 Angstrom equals 2.5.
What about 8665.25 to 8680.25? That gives 2.6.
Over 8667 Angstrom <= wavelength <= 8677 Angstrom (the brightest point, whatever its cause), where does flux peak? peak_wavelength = 8676.5 Angstrom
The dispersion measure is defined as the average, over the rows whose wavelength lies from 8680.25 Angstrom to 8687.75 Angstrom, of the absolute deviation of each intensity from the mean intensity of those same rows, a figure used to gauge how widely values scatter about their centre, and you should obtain 0.024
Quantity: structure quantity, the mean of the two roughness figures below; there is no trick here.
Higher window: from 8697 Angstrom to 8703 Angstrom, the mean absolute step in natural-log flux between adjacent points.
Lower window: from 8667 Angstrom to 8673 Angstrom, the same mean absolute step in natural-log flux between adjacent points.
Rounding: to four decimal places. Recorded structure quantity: 0.0105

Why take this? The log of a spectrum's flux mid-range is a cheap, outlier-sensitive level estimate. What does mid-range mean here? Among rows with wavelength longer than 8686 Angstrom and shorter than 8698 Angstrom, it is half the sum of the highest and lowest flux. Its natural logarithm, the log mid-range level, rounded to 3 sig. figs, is 1.84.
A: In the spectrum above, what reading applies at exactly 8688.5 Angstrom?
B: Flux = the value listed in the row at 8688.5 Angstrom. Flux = 6.296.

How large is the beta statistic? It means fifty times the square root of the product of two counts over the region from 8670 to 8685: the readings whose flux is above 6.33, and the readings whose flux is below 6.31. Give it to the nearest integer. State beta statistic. 245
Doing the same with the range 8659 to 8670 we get 0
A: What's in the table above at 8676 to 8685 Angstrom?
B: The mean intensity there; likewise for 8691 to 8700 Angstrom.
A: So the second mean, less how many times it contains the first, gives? 5.30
